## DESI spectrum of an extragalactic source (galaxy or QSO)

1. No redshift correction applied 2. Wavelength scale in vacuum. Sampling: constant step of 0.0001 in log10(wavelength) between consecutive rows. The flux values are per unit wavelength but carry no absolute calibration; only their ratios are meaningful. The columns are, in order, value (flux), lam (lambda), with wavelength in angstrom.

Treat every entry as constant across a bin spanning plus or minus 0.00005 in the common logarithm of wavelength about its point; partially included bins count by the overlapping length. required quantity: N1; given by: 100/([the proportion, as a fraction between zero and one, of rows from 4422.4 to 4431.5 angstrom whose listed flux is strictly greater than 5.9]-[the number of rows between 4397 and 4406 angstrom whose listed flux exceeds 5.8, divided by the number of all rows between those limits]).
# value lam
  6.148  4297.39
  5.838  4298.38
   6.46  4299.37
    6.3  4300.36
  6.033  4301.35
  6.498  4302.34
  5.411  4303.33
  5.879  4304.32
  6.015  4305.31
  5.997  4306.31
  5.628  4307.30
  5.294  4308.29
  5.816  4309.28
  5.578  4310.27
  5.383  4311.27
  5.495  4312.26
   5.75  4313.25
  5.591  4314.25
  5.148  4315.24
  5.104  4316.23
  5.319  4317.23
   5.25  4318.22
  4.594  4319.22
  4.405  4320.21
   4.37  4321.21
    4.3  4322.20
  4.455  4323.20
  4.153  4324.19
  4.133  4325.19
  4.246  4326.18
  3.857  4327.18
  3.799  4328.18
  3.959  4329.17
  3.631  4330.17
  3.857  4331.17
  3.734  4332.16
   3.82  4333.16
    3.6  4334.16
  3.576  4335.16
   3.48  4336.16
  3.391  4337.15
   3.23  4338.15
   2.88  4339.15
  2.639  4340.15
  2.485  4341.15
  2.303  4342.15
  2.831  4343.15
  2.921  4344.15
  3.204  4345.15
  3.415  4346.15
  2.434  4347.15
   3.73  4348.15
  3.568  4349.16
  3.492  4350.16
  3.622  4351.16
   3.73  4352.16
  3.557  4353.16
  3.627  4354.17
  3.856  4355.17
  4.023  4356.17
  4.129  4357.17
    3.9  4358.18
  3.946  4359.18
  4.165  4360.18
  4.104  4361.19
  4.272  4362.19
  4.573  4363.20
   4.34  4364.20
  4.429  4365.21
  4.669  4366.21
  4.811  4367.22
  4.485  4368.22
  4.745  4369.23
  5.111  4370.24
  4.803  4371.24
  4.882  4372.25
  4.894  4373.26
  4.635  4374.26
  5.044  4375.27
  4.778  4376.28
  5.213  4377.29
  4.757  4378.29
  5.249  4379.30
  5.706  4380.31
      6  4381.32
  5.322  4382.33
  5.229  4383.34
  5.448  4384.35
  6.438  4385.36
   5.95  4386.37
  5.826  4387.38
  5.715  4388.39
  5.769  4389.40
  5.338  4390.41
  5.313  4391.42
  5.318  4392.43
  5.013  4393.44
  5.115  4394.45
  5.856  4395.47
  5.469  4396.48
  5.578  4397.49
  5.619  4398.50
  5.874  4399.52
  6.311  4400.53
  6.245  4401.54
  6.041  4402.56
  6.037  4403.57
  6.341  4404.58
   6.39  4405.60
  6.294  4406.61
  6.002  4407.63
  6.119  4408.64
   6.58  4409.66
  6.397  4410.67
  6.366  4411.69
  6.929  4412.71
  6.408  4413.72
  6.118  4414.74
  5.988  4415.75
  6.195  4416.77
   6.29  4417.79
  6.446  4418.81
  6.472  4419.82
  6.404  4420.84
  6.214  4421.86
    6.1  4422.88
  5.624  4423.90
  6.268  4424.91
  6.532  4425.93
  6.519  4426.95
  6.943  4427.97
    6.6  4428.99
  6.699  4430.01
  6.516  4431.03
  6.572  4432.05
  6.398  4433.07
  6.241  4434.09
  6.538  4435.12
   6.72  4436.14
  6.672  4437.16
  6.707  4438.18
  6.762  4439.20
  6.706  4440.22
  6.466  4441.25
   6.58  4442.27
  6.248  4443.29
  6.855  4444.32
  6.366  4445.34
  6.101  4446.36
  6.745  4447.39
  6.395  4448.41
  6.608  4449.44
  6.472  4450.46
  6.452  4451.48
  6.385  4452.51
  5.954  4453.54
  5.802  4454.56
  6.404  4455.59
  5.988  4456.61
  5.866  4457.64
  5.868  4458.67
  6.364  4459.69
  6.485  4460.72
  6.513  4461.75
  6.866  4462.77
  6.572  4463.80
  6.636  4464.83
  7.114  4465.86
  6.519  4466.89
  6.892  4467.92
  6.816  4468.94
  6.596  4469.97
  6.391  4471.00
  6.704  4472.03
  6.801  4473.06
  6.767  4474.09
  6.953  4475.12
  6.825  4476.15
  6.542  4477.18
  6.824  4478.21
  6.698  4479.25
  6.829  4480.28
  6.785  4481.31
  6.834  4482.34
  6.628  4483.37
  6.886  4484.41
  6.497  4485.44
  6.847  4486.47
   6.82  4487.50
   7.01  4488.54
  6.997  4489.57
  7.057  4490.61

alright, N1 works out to 900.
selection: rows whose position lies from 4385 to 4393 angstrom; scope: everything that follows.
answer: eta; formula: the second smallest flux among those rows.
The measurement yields 5.318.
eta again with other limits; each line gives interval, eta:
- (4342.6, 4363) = 2.831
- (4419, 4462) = 5.802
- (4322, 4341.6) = 2.639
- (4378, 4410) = 5.013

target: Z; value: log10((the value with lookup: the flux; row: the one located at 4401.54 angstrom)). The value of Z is 0.80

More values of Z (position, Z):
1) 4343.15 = 0.45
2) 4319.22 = 0.66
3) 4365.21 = 0.65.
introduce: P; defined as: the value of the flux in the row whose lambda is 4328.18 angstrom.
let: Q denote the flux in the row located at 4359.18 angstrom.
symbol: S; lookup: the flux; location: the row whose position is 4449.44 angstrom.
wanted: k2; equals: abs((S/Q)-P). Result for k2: 2.12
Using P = 3.799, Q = 3.946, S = 6.608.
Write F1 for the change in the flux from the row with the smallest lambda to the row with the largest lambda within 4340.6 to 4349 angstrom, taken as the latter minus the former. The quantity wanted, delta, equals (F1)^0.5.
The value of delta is 1.1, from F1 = 1.2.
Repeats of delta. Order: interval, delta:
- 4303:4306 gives 0.8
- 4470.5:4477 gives 0.7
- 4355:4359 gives 0.2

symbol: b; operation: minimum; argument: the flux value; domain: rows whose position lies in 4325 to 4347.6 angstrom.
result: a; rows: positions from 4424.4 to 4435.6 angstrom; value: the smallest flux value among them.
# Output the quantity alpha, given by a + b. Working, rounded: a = 6.241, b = 2.303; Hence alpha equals 8.5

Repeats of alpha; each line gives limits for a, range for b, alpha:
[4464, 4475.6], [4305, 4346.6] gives 8.7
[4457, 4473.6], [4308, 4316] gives 11.0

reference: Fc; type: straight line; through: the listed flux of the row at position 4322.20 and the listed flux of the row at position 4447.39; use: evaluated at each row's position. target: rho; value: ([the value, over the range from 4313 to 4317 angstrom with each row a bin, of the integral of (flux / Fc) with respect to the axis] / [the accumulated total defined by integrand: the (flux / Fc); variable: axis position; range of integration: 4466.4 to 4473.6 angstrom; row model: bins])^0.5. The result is 0.88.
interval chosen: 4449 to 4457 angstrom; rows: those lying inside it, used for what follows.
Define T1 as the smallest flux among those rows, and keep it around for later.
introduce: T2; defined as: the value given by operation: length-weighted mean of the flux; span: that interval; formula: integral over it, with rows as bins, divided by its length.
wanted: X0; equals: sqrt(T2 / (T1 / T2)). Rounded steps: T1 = 5.802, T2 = 6.26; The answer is 2.60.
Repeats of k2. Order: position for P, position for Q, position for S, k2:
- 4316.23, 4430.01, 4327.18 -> 4.53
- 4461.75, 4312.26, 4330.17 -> 5.85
